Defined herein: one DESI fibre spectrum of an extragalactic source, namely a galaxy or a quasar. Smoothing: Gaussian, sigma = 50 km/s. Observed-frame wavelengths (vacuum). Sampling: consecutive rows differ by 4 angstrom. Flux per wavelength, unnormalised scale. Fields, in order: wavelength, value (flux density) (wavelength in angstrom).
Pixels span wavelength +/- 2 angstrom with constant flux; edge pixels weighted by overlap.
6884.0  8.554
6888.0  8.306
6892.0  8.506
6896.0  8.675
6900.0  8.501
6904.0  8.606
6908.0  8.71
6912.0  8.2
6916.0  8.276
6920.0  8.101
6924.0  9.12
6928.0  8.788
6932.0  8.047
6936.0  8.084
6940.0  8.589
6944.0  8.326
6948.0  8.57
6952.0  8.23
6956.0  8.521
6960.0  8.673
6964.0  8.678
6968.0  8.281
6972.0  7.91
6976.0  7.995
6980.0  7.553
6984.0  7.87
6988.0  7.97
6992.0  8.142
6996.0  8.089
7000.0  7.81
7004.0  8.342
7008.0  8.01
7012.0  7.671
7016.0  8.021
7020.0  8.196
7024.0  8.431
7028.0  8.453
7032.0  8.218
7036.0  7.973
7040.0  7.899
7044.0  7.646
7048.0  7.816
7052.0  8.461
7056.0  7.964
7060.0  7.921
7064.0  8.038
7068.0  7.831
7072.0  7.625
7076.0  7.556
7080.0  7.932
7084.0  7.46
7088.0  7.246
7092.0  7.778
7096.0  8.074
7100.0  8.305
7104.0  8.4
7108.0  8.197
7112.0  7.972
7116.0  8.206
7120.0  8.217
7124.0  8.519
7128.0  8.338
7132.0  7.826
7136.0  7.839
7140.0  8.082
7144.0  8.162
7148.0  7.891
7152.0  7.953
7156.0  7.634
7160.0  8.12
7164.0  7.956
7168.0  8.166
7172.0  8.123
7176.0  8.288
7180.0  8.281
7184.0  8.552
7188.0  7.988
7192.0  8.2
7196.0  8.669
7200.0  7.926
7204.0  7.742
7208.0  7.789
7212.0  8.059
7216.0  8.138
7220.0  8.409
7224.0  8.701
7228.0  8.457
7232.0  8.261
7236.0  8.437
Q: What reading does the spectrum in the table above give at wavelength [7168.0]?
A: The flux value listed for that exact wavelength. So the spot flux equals 8.166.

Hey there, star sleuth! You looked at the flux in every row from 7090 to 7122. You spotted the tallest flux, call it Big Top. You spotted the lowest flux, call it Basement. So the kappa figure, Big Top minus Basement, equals 0.62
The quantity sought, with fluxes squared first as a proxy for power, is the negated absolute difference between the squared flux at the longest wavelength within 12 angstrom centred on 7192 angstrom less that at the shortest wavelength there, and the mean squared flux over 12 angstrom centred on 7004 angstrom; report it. -54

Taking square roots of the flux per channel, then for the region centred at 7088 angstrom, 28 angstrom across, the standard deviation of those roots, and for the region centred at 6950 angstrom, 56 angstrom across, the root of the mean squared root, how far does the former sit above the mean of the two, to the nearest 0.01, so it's -1.42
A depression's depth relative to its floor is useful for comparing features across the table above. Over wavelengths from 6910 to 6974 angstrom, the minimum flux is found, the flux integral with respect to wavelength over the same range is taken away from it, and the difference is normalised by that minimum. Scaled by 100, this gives -6696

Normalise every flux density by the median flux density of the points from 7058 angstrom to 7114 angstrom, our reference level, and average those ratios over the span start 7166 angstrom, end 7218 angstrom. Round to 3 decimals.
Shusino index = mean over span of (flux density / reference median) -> 1.028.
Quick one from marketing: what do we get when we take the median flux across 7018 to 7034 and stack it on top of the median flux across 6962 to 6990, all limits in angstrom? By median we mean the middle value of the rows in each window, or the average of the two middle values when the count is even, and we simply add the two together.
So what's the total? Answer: 16.3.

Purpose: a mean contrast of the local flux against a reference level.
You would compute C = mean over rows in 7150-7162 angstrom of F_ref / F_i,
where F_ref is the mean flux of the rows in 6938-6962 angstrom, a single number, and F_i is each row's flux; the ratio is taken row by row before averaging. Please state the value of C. 1.07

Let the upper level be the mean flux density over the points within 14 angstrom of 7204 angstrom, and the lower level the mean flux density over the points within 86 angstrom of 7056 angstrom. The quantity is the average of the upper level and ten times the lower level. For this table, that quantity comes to 44.0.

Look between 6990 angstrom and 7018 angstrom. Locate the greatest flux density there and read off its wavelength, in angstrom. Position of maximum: 7004.0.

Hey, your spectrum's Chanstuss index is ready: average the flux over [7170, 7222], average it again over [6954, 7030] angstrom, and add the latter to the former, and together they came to 16.3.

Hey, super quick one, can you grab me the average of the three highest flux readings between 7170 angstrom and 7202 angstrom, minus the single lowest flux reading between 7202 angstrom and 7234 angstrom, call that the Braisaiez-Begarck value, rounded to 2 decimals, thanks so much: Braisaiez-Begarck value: 0.76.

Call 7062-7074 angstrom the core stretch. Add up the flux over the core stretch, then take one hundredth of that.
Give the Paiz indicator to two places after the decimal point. 0.23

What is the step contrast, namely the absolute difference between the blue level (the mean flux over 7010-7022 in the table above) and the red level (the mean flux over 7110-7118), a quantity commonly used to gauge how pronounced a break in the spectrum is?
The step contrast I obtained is 0.13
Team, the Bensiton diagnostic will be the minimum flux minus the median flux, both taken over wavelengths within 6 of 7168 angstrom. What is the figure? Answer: -0.17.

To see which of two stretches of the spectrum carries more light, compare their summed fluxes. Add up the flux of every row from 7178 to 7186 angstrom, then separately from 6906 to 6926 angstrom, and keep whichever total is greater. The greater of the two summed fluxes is 42.4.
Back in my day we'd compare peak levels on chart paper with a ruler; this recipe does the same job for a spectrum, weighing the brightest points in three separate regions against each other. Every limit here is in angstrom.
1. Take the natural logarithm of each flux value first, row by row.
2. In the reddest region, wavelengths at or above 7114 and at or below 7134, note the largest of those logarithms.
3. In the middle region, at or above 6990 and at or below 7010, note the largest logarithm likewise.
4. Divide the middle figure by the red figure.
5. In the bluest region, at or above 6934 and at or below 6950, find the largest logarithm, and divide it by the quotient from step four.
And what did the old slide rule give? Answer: 2.17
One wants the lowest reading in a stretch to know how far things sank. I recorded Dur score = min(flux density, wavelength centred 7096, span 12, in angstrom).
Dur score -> 7.778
